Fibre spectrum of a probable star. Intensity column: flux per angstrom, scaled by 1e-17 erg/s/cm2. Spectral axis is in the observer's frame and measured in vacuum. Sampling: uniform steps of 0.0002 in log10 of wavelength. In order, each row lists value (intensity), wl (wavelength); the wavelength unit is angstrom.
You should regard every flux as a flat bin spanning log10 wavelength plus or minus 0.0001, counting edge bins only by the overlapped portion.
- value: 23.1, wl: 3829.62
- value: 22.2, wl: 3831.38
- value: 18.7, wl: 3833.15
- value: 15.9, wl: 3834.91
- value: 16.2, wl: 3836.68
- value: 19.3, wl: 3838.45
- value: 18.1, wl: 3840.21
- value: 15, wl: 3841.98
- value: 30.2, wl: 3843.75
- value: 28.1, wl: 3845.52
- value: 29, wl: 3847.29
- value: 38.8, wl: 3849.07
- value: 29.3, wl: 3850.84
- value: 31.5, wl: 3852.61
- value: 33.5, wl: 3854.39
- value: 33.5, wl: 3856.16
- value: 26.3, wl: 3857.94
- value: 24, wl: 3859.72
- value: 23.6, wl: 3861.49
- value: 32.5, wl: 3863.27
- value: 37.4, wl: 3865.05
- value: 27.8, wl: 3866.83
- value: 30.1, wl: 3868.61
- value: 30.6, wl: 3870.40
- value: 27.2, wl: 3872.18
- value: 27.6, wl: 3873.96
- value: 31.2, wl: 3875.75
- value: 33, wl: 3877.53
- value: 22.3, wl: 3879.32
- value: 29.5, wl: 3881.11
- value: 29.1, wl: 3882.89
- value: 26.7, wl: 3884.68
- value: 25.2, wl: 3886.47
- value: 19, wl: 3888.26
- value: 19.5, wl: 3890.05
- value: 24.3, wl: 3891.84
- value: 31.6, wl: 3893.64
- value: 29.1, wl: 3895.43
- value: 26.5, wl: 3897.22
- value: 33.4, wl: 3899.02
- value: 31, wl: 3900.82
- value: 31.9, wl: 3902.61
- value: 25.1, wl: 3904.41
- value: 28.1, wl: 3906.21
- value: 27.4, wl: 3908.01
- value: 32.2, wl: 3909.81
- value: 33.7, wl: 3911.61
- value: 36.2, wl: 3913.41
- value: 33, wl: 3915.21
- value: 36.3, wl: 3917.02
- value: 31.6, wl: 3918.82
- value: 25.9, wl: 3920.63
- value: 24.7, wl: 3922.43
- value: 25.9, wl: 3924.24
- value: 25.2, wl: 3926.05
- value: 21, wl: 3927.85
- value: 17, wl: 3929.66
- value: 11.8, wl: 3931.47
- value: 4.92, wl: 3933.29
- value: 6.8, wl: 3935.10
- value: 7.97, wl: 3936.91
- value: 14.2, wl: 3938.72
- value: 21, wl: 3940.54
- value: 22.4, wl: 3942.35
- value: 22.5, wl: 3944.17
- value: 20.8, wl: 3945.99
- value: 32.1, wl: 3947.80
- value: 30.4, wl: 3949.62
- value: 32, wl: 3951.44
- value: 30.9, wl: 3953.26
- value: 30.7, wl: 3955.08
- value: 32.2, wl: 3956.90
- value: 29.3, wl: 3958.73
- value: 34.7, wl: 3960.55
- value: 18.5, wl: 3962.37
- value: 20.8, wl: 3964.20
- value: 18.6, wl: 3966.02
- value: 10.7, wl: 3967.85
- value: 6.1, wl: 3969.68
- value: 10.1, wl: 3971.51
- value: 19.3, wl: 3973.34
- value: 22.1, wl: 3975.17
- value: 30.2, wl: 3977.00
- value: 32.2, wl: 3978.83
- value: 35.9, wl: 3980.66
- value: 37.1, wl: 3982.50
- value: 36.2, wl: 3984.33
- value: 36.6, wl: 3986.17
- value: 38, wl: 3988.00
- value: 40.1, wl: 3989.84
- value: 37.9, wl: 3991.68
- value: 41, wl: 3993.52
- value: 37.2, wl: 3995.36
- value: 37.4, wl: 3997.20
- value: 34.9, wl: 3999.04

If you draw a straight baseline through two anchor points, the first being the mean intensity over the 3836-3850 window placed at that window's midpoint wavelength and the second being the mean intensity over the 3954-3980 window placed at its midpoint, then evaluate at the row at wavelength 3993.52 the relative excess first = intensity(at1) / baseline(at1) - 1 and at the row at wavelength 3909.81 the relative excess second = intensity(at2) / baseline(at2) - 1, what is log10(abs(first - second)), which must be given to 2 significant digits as -0.33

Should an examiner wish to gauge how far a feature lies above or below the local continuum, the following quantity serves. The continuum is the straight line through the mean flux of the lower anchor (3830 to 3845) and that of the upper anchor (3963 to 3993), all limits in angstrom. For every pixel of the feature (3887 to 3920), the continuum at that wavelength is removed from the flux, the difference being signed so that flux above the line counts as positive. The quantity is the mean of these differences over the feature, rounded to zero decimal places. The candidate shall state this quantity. 6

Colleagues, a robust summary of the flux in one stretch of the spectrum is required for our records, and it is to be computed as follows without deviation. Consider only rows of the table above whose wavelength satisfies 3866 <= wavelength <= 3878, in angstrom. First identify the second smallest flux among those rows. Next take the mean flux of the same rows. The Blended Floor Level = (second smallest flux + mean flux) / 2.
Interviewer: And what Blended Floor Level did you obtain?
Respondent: 28.6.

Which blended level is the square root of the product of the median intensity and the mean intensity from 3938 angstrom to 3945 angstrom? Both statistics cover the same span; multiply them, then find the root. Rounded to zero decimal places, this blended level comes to 21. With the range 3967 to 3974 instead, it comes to 11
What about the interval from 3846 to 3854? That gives 31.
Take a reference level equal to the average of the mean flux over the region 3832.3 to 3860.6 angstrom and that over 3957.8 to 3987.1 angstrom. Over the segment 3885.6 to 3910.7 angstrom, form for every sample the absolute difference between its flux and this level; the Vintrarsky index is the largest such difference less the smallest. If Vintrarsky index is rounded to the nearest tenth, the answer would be 8.2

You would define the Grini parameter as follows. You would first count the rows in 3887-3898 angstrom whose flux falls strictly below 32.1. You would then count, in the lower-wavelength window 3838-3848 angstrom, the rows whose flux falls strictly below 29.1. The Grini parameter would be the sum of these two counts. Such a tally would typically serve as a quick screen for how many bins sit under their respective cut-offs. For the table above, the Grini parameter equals 11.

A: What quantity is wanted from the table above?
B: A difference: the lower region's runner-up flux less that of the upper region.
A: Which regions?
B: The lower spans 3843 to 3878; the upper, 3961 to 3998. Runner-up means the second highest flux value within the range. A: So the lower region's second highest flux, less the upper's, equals -3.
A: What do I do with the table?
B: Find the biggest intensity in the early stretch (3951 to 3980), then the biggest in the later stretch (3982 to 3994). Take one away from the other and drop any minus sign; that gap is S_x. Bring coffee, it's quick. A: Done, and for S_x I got 6.3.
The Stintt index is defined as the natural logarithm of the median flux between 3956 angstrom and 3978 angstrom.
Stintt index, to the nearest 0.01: 3.00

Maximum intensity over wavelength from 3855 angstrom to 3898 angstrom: 37.4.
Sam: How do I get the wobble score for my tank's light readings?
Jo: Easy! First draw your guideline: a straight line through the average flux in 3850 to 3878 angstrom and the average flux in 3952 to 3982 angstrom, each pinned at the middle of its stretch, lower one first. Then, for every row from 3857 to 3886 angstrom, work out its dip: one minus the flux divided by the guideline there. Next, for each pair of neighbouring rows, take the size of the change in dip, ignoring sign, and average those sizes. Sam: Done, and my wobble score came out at 0.133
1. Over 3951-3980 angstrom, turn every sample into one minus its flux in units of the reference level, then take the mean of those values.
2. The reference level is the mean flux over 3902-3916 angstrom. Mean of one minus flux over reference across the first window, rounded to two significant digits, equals 0.24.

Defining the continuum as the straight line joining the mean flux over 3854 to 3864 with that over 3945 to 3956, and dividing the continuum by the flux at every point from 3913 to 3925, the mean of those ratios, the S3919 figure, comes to 0.98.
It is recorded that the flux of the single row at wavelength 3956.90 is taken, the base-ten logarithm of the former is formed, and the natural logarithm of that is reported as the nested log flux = 0.411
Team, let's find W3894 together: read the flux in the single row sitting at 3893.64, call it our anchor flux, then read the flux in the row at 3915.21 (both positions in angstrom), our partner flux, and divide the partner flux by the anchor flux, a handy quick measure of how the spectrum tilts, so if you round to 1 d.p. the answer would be 1.0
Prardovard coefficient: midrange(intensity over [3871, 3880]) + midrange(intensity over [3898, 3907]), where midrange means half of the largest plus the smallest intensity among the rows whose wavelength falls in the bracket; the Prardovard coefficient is 57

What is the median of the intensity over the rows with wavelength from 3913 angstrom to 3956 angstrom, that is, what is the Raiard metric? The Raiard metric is 25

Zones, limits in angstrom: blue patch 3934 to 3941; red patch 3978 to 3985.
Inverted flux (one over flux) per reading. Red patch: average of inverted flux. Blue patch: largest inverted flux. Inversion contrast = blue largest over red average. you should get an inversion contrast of 5.2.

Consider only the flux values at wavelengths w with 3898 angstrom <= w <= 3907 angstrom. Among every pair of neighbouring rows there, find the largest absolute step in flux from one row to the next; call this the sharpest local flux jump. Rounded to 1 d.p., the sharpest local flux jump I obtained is 6.8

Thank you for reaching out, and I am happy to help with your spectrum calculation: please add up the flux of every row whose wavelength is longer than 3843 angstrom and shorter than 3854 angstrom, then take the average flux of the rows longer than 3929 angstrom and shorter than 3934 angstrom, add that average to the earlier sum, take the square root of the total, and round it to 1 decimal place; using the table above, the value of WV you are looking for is 14.1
